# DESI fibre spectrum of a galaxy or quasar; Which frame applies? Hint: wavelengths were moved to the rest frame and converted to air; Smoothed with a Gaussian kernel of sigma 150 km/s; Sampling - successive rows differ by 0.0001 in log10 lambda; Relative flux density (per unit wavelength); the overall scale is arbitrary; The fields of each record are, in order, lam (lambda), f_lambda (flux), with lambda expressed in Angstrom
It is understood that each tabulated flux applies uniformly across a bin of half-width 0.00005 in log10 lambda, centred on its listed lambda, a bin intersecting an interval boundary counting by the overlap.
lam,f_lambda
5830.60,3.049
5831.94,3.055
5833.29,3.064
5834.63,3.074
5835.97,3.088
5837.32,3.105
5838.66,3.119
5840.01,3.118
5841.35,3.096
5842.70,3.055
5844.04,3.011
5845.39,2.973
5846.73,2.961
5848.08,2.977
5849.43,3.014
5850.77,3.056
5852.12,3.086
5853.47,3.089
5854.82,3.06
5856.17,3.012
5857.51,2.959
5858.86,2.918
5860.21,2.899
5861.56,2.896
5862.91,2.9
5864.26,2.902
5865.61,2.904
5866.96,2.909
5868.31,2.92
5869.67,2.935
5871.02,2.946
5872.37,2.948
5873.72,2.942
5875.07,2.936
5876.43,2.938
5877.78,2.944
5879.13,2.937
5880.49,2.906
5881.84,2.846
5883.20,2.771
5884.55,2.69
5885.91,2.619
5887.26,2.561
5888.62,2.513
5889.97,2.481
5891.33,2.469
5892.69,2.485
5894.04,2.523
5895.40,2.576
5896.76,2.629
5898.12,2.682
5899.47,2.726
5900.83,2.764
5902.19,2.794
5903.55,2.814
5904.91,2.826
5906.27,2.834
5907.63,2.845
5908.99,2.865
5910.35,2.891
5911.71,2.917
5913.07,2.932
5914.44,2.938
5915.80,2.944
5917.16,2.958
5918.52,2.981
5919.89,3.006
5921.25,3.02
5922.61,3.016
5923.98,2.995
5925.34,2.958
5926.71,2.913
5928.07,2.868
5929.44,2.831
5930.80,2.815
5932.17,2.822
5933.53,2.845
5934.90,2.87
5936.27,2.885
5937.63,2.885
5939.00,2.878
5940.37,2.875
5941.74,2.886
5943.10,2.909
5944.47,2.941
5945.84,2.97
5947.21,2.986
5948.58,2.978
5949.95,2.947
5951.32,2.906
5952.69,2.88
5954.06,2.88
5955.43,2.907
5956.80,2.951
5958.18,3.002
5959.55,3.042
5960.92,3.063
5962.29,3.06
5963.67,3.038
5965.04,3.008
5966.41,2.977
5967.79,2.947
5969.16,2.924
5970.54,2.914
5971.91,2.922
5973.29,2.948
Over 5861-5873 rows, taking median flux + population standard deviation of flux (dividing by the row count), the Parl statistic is 2.93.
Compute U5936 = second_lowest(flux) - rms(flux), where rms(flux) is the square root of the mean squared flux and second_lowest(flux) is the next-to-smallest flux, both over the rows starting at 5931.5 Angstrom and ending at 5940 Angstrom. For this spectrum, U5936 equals -0.019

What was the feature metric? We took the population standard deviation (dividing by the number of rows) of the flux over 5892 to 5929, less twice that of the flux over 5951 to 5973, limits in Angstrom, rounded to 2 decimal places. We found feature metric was 0.02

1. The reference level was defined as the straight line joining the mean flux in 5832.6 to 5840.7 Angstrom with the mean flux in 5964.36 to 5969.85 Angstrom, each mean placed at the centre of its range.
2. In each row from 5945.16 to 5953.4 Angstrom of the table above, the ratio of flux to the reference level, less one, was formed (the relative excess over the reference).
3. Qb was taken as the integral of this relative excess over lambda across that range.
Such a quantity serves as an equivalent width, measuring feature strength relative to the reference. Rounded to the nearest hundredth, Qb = -0.10 Angstrom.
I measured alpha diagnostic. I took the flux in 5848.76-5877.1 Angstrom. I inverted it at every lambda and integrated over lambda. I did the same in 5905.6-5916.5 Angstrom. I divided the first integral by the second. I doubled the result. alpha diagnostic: 5.1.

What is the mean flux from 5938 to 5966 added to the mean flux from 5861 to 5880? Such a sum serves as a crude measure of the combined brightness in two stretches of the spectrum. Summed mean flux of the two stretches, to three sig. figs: 5.88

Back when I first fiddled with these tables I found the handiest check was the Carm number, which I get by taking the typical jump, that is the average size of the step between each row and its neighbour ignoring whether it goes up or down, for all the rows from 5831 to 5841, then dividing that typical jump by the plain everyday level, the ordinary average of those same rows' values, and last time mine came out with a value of 0.0035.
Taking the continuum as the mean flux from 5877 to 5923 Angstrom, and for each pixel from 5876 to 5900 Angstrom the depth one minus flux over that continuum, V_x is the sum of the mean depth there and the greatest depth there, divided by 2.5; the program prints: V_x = 0.060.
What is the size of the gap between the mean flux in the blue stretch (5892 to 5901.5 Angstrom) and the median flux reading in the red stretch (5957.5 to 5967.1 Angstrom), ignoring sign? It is 0.41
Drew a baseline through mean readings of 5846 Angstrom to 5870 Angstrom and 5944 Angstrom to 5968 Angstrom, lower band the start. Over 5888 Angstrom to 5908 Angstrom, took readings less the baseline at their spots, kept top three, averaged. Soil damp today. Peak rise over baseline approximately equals -0.13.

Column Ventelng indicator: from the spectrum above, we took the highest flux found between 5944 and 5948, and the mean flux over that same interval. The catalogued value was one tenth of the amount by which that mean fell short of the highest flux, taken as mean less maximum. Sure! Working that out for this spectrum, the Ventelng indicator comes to -0.0020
